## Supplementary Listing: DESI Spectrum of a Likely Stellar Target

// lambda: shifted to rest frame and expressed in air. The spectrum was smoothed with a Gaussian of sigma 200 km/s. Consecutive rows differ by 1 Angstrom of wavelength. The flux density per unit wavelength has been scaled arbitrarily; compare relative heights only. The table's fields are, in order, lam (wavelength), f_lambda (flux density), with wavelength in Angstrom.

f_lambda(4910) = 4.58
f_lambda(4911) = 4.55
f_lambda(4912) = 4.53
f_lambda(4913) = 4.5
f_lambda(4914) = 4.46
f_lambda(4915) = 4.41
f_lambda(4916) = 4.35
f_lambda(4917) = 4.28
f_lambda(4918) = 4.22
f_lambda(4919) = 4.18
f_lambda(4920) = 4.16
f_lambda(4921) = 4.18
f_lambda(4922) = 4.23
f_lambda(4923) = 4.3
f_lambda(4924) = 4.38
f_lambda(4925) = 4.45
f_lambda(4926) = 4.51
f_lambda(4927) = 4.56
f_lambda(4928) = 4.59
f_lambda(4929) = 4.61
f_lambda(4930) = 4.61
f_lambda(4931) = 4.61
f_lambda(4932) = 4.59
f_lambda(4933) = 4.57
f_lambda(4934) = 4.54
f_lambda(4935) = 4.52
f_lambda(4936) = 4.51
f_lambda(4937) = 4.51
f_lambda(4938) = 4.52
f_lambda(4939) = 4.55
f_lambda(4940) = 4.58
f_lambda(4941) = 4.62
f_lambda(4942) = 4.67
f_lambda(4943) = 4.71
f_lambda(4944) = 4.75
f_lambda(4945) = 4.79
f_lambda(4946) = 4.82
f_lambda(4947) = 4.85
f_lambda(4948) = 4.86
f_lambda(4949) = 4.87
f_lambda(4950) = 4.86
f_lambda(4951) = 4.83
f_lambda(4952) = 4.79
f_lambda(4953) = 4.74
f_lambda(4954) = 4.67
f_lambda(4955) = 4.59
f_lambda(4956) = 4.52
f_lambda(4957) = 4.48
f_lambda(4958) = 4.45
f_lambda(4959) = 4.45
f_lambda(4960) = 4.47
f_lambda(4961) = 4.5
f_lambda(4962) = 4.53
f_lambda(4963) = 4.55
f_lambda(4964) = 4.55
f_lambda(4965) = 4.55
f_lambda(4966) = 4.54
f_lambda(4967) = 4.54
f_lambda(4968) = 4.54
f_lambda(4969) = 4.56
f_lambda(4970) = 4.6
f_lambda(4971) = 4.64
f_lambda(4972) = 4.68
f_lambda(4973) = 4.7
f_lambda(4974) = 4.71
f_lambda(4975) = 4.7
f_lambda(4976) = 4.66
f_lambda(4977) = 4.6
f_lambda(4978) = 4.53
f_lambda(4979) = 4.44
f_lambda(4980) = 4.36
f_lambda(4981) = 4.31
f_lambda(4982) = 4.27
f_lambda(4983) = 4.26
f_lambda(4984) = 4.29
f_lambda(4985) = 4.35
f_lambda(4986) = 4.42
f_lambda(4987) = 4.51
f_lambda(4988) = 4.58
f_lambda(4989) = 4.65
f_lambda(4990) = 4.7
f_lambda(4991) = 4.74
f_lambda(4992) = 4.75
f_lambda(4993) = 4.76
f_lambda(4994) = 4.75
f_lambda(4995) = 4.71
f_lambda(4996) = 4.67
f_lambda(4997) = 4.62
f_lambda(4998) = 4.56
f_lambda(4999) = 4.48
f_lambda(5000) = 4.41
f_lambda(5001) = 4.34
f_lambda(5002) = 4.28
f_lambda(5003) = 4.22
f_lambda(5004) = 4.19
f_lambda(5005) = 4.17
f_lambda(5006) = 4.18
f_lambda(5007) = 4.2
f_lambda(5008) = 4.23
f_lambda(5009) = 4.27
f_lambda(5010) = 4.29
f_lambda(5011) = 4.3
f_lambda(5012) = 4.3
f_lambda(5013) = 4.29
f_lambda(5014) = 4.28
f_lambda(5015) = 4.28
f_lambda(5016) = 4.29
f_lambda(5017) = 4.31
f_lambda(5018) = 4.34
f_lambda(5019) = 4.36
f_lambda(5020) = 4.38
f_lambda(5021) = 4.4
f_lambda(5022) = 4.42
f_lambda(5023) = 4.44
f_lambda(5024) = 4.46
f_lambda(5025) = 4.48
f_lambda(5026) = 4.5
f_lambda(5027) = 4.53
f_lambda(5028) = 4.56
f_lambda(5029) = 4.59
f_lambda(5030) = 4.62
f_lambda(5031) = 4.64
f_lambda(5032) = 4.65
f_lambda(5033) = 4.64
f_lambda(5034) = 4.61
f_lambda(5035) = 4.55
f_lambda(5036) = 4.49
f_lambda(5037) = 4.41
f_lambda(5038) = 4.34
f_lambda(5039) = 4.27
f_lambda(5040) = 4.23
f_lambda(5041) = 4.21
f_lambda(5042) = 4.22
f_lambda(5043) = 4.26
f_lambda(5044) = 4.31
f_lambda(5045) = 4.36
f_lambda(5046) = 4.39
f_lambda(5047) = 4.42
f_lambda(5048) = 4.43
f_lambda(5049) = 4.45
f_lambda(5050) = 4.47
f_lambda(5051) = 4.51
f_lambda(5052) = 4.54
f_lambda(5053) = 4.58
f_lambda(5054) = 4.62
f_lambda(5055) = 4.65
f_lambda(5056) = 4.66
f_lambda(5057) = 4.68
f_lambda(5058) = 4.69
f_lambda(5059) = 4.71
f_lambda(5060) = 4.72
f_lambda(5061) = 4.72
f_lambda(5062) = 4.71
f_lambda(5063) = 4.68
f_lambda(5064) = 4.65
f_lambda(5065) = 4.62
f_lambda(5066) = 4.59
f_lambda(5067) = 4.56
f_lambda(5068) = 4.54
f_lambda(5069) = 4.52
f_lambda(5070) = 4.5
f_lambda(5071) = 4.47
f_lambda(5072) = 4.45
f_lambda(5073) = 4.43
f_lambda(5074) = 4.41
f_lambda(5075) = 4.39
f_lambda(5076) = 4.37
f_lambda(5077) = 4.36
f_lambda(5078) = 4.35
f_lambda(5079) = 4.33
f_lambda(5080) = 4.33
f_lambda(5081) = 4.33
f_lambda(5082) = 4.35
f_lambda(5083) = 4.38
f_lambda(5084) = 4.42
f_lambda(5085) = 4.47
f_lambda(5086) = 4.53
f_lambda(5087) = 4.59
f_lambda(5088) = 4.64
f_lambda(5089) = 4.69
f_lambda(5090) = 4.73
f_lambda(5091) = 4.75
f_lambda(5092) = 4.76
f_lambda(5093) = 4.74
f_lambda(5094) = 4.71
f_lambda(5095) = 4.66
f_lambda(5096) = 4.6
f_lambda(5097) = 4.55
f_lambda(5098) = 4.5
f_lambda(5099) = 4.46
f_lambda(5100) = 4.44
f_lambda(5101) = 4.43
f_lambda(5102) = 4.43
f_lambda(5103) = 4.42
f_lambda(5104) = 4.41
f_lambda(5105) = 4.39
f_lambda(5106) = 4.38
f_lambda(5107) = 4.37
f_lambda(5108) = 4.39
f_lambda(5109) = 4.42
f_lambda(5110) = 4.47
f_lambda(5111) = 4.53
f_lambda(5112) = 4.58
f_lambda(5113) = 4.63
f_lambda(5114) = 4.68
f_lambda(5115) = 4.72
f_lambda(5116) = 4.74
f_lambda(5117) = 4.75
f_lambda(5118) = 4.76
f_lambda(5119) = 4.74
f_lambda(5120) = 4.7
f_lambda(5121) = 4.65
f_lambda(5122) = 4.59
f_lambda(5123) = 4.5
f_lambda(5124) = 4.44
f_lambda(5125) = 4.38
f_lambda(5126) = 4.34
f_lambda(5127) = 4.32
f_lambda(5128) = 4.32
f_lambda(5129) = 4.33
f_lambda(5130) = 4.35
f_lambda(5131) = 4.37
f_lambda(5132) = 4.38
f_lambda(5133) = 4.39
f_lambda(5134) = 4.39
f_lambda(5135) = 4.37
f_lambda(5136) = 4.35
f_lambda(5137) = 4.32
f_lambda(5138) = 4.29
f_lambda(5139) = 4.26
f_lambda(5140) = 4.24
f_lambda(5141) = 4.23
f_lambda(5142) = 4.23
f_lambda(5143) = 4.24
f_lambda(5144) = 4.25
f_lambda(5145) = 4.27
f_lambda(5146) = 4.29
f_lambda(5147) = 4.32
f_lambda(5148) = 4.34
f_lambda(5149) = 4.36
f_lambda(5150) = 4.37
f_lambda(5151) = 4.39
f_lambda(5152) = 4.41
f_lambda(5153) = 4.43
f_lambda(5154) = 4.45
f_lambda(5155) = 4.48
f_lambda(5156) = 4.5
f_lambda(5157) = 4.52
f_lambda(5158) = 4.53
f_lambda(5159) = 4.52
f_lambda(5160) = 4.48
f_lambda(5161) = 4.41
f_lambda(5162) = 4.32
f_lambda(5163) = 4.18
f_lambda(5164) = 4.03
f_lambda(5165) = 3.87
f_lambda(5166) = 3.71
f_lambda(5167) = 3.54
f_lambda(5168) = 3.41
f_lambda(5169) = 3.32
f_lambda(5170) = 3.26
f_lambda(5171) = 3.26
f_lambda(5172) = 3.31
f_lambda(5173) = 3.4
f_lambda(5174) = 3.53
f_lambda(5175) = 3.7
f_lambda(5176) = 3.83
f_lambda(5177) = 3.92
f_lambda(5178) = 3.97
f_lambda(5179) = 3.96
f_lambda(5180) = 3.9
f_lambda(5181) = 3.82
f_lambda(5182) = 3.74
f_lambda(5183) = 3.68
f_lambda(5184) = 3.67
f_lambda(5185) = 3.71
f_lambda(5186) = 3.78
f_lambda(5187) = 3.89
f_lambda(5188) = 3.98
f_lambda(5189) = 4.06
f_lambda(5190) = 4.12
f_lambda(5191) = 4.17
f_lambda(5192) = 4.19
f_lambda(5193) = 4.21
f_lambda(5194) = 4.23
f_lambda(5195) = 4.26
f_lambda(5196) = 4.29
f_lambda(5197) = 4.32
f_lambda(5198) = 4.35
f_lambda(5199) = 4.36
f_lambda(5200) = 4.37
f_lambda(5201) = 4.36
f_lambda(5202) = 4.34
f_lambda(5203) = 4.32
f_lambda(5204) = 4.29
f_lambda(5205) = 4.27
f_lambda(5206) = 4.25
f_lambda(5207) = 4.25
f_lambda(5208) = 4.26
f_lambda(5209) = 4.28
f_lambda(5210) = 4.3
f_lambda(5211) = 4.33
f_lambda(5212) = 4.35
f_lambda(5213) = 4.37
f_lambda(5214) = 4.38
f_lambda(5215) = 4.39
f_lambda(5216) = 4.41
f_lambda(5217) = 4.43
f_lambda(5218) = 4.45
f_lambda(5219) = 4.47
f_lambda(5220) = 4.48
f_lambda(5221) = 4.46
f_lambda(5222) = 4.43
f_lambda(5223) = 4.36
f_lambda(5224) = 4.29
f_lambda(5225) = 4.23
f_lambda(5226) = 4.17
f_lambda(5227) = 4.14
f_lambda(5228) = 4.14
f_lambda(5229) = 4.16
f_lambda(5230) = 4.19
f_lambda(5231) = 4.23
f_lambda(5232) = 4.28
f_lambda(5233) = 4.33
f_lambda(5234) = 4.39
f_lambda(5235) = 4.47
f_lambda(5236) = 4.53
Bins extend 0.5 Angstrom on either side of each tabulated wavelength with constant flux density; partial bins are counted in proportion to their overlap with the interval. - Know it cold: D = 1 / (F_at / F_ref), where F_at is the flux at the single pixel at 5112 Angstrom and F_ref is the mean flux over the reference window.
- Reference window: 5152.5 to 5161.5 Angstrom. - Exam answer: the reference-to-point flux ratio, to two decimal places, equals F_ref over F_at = 0.98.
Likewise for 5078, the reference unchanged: 1.03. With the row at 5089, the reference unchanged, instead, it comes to 0.96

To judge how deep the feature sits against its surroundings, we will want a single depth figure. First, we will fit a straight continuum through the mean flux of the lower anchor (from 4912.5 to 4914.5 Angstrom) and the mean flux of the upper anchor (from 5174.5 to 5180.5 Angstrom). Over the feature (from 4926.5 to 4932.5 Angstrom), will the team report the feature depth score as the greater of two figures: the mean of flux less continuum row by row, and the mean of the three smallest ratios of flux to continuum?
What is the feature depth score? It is 1.03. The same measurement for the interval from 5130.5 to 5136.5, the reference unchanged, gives 1.10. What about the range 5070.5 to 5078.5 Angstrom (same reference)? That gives 1.06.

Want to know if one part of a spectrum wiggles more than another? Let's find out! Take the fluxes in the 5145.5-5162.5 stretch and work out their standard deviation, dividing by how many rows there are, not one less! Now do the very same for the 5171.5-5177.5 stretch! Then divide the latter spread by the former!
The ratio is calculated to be 2.9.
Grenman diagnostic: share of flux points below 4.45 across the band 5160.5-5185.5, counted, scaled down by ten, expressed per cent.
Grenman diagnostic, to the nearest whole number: 250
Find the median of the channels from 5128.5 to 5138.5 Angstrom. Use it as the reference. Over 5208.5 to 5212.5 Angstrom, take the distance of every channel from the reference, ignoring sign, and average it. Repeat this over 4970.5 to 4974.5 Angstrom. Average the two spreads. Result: 0.18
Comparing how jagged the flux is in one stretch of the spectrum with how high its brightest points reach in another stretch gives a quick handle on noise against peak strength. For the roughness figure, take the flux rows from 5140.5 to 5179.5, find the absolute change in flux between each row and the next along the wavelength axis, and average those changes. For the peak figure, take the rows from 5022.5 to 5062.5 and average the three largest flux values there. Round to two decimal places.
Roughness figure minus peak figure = -4.66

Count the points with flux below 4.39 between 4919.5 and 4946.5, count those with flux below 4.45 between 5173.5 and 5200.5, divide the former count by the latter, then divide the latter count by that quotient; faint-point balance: 146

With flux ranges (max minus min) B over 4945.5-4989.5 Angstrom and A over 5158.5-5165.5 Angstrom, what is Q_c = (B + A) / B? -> 2.1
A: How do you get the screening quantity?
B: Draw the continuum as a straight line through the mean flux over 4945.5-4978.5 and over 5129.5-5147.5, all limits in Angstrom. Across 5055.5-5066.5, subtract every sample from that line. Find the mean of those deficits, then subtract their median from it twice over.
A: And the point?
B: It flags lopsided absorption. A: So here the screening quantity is 0.24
